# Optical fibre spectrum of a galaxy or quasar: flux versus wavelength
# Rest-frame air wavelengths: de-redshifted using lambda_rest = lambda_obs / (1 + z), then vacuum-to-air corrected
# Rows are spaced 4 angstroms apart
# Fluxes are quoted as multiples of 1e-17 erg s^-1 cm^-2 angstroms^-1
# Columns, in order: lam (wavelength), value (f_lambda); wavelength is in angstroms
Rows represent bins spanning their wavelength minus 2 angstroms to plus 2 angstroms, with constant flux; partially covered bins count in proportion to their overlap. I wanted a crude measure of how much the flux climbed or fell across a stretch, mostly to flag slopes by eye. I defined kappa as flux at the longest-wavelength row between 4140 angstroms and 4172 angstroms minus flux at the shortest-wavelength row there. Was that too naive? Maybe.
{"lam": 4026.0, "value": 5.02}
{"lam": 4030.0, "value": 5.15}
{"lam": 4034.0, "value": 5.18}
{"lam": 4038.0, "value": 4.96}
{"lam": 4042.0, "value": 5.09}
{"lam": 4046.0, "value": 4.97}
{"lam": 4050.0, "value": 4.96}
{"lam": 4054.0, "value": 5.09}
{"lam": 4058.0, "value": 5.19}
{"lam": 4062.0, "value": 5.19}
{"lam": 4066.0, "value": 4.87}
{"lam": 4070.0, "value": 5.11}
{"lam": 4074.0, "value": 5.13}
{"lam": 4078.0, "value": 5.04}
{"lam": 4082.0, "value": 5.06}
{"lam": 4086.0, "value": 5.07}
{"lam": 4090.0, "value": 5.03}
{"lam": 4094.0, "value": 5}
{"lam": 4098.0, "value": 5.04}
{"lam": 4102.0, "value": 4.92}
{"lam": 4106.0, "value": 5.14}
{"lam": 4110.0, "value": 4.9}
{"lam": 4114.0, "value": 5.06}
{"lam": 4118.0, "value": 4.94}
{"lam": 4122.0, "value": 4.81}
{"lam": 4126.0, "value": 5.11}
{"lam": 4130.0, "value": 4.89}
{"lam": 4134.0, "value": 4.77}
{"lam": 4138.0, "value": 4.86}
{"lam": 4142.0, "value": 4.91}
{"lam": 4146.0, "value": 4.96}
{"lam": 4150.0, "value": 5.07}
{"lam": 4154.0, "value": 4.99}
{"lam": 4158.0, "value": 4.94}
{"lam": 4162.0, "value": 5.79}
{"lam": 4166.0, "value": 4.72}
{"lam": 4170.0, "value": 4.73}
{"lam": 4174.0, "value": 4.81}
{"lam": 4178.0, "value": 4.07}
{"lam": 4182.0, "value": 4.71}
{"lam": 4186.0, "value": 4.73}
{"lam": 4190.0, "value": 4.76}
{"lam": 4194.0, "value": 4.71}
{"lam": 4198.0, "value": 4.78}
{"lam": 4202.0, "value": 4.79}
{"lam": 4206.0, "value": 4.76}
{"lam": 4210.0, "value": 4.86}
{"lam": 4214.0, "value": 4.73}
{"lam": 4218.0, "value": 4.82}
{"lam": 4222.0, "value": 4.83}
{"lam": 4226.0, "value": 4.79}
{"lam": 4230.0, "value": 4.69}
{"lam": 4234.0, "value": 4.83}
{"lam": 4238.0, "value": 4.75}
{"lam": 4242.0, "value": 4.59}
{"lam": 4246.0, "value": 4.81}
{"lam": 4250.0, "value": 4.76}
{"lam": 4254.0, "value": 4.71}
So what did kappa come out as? -0.18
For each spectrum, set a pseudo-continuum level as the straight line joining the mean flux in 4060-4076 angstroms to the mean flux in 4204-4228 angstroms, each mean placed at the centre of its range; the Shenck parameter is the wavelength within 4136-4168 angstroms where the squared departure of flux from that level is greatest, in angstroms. 4162.0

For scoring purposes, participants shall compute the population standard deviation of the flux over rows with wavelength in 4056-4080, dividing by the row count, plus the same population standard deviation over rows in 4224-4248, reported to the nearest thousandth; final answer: 0.192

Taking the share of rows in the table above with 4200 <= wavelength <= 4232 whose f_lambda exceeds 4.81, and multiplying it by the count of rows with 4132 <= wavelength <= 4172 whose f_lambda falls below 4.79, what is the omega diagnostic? 1.1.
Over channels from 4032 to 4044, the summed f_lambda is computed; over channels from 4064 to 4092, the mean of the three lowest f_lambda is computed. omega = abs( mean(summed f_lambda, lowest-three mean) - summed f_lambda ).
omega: 5.1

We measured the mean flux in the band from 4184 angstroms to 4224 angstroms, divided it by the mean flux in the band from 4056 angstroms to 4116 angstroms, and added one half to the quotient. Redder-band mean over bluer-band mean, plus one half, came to 1.45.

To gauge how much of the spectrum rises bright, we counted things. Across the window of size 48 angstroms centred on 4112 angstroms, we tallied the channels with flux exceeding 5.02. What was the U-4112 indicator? 5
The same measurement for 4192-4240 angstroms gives 0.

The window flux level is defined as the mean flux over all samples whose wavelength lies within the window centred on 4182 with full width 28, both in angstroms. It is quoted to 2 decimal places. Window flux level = 4.65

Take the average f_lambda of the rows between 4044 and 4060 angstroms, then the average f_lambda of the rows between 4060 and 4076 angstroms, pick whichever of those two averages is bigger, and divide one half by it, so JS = 0.099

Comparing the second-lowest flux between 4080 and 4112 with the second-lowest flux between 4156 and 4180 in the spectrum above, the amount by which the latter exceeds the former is -0.20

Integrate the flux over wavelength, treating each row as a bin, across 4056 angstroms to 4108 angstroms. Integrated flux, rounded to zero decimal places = 263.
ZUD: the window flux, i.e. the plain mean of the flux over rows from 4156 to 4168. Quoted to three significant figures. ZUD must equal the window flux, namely 5.15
